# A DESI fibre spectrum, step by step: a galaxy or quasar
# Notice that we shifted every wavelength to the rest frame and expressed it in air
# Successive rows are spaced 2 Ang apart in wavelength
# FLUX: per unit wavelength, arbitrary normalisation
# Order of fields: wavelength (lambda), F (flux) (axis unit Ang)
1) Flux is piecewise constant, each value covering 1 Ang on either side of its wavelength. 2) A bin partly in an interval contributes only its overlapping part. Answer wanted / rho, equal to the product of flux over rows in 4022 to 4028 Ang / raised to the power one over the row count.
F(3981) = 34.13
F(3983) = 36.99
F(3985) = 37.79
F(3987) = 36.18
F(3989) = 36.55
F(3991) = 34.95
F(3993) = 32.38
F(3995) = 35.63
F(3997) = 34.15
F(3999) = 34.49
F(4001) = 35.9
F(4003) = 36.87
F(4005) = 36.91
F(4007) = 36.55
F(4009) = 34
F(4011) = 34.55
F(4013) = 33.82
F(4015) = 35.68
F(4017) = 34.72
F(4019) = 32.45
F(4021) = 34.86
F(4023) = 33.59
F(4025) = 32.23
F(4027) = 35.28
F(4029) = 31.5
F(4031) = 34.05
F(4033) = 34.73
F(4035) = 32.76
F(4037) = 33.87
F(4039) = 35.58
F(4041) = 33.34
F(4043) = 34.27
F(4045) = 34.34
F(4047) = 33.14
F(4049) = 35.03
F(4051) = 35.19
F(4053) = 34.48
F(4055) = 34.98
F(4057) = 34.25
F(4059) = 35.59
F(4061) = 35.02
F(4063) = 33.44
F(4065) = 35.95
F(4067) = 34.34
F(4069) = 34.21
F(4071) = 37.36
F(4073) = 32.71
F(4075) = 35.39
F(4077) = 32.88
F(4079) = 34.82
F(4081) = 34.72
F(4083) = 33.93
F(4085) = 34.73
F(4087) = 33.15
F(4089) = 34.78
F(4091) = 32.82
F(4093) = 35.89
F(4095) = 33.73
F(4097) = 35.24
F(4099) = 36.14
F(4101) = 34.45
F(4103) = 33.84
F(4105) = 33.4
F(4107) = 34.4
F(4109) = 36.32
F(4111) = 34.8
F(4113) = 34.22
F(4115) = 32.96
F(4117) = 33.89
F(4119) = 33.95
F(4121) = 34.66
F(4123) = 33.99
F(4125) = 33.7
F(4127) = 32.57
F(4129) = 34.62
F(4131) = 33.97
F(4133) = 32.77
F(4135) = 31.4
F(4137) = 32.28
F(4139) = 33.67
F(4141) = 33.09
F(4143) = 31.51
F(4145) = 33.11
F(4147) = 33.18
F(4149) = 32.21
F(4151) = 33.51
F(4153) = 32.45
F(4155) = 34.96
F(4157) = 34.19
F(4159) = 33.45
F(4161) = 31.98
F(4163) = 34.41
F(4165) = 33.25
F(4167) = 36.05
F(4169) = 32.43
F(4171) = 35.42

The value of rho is 33.7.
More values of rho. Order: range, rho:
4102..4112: 34.5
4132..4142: 32.6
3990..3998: 34.3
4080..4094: 34.3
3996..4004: 35.3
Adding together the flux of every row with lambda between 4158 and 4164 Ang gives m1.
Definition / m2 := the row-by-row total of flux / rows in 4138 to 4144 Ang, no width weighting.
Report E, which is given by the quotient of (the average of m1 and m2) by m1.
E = 0.99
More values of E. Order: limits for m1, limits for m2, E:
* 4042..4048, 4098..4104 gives 1.01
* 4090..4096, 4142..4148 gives 0.98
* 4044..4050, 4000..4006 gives 1.03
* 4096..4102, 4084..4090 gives 0.99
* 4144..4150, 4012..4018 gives 1.03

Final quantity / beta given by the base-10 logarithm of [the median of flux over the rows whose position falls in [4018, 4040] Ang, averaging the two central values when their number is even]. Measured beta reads 1.53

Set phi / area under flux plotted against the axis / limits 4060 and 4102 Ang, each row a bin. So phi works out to 1451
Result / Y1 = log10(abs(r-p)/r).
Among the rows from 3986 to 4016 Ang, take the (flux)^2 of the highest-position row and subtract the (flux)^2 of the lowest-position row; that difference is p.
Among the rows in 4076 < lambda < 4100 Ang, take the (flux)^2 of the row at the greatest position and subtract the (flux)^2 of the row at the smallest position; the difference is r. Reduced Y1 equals 0.06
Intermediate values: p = -36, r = 225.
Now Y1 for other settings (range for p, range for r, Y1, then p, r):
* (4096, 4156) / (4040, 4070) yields 0.13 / -20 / 59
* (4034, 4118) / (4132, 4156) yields -0.31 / 75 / 148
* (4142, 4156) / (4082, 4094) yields -0.17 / 229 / 137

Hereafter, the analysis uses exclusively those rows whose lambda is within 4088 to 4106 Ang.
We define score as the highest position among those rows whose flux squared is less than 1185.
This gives 4105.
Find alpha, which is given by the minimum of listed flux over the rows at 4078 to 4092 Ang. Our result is 32.82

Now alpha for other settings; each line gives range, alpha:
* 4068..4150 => 31.4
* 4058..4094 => 32.71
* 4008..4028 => 32.23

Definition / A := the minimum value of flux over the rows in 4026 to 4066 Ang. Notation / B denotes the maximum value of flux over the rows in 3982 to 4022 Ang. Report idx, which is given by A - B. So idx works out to -6.3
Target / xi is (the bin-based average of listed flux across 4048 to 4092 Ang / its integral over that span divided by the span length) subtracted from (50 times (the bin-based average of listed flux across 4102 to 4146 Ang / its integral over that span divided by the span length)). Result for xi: 1645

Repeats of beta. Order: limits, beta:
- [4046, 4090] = 1.54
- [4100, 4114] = 1.54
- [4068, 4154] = 1.53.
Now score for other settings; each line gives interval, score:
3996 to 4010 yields 4009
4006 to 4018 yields 4013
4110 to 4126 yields 4125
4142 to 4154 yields 4153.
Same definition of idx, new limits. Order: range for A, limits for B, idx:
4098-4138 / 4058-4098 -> -6.0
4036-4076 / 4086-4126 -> -3.6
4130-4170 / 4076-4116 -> -4.9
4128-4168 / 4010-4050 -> -4.3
